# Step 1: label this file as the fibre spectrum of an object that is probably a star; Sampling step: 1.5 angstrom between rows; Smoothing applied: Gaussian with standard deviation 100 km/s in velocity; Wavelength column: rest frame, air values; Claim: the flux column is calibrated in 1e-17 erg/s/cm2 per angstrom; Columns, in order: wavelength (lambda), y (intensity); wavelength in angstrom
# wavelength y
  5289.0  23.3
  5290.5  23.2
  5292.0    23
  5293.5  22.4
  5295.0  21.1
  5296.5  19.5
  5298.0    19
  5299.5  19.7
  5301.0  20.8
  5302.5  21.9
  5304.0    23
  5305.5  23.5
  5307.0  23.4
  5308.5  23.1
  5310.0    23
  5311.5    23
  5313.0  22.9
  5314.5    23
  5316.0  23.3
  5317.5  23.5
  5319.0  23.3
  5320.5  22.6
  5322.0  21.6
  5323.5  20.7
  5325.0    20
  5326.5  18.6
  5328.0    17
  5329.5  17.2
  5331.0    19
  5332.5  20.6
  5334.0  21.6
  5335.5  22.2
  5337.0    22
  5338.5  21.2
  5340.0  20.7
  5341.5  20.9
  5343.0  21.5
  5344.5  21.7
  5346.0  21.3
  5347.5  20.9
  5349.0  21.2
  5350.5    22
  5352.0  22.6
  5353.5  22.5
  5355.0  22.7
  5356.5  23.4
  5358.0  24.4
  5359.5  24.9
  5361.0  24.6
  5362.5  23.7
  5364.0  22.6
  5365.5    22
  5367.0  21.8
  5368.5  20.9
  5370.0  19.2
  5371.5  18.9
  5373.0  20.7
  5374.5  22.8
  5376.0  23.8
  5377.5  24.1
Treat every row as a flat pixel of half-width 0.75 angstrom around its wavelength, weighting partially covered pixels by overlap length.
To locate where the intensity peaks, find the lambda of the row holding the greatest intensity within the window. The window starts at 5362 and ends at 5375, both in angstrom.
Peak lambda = 5362.5 angstrom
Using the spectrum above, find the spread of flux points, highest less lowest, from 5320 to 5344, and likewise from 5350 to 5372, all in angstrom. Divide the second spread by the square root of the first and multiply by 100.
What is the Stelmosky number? 254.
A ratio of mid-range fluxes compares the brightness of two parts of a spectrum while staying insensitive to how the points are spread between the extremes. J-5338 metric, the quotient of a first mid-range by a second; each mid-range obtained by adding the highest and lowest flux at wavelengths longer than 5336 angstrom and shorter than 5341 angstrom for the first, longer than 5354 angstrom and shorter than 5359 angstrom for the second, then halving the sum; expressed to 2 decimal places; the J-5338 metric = 0.91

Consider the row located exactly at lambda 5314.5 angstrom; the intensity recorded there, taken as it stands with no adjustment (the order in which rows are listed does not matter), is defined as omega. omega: 23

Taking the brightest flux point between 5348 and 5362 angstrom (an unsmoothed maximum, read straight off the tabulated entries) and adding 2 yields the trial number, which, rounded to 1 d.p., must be 26.9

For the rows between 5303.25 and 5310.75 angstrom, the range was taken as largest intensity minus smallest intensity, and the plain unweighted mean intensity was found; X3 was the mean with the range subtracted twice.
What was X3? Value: 22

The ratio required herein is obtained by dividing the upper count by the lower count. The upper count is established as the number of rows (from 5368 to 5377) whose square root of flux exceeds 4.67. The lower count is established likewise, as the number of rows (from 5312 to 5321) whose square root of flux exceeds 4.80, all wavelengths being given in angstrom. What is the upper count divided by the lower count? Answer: 0.7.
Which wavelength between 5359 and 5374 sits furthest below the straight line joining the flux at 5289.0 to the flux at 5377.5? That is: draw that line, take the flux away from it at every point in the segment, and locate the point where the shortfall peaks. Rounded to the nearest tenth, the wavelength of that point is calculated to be 5371.5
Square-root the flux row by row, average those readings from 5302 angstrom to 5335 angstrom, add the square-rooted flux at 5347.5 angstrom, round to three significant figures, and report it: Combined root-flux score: 9.22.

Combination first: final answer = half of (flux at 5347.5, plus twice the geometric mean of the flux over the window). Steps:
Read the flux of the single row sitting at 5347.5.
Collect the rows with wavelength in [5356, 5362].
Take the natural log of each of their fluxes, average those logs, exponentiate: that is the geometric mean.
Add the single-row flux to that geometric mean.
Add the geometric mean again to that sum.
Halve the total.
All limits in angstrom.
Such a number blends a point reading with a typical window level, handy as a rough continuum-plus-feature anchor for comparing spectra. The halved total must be 34.8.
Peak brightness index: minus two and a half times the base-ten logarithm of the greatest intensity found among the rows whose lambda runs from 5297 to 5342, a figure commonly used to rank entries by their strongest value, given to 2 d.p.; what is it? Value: -3.43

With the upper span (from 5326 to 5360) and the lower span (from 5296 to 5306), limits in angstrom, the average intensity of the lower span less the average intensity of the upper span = -0.3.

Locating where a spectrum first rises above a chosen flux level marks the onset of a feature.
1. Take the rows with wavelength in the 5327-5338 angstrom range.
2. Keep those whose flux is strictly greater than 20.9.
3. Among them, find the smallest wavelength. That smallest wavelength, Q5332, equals 5334.0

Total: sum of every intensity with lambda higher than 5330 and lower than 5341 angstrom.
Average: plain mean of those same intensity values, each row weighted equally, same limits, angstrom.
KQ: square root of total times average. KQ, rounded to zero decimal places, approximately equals 56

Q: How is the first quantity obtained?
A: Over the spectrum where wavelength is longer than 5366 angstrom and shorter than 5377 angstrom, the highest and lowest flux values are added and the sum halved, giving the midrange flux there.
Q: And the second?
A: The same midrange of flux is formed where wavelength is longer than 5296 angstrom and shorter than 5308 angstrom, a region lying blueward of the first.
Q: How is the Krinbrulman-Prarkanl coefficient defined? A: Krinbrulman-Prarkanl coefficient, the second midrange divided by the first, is 1.00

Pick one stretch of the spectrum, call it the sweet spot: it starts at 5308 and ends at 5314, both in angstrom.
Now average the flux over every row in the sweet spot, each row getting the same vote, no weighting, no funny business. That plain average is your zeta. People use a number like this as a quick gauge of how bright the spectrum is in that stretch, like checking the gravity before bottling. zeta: 23.0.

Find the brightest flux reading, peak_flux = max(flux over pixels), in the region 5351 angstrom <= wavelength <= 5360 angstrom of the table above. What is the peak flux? 24.9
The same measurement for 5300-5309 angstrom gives 23.5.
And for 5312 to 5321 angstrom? 23.5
